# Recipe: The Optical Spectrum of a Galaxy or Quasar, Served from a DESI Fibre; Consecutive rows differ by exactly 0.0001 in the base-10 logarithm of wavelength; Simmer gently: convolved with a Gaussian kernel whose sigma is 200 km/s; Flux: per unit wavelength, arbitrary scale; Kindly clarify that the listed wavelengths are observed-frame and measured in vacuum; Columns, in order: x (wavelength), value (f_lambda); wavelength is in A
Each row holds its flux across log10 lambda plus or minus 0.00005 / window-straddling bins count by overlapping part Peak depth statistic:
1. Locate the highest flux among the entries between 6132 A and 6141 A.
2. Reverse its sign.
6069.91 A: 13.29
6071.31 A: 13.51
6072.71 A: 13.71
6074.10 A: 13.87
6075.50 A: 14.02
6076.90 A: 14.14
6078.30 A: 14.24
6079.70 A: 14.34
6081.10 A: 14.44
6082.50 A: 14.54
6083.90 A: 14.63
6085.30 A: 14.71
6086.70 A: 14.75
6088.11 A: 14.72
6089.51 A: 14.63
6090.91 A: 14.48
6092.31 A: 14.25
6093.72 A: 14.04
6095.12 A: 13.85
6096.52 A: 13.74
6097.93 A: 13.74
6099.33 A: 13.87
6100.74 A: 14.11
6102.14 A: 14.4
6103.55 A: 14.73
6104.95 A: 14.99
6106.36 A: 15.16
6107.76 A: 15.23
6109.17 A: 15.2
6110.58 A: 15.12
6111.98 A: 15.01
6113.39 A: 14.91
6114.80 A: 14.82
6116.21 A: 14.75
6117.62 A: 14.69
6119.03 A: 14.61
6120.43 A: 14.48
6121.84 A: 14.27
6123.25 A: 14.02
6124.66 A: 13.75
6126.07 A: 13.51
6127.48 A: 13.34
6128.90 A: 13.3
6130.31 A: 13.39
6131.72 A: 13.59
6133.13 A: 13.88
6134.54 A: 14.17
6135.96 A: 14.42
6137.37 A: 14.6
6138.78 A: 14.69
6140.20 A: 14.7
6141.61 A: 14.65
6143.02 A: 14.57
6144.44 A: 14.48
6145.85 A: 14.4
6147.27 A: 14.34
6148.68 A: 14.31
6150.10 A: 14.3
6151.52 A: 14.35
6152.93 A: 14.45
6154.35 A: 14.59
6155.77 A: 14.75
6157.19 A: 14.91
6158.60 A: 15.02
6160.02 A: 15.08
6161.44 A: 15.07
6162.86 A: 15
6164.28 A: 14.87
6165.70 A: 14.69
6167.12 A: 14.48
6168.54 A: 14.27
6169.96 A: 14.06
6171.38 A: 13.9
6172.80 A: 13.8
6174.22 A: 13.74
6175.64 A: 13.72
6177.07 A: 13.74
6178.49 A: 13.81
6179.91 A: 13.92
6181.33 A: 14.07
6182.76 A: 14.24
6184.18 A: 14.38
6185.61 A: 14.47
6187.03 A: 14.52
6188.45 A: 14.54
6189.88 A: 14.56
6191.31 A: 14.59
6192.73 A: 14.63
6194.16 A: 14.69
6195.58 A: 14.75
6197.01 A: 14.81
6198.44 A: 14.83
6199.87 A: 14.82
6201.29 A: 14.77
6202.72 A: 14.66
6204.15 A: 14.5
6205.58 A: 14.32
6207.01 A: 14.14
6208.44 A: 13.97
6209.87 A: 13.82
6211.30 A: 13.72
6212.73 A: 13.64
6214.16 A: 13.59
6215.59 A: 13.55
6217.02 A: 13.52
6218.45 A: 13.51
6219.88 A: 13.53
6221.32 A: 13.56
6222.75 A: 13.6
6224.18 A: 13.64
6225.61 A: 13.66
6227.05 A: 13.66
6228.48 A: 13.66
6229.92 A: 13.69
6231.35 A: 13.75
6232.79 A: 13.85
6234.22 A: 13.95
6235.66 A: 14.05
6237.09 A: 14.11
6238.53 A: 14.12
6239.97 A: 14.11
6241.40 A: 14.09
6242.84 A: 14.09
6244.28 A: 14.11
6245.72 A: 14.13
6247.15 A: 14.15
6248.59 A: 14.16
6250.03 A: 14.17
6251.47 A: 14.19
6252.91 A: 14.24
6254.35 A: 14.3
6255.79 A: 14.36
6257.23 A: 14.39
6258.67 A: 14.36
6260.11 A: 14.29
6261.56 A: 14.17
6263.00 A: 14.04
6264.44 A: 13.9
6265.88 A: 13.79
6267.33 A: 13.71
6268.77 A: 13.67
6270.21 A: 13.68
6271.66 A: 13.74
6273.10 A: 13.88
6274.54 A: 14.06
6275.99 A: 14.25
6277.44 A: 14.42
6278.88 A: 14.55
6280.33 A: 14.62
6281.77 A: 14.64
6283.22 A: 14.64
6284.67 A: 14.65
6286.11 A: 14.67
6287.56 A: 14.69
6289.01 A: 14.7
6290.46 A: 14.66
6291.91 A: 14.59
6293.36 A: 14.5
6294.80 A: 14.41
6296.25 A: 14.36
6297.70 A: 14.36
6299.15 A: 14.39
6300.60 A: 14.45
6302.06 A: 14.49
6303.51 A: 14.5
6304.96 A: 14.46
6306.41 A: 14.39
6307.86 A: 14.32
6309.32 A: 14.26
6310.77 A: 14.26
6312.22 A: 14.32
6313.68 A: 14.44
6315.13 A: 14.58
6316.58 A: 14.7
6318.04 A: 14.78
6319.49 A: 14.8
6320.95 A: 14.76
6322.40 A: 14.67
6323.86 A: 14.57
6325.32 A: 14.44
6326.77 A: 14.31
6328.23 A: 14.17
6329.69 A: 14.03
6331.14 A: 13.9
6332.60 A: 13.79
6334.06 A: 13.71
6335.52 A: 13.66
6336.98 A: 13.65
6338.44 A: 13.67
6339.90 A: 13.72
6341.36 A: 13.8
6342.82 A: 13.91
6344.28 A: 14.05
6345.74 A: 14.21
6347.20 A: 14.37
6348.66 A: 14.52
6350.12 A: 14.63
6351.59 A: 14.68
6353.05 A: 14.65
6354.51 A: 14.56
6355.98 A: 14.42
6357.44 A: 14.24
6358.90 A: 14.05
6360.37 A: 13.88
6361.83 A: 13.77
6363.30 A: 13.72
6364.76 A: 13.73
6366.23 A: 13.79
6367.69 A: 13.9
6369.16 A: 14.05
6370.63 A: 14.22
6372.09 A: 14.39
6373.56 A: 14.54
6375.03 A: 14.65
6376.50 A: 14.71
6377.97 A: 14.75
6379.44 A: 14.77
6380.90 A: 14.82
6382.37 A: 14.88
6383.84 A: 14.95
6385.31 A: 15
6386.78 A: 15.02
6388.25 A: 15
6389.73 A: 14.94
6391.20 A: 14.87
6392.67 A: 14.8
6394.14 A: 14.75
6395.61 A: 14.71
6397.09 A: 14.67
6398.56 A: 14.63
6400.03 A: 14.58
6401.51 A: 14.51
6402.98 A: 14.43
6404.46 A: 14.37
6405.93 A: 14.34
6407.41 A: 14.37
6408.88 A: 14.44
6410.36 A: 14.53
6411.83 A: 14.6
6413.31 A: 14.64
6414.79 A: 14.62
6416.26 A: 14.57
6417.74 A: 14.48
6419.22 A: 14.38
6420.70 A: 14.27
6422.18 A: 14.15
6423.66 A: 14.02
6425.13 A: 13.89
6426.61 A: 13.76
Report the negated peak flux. -14.7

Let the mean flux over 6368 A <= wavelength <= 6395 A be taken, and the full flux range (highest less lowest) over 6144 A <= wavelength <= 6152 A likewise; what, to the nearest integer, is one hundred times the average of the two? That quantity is 745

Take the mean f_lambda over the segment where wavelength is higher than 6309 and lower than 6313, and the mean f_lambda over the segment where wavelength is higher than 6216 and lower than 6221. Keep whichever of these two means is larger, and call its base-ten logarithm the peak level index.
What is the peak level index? 1.15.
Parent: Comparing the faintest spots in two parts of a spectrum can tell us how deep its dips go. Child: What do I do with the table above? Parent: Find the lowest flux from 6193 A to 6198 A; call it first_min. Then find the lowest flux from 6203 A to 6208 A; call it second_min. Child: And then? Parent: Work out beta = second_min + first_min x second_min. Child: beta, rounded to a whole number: 222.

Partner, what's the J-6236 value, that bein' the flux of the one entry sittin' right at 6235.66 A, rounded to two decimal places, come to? 14.05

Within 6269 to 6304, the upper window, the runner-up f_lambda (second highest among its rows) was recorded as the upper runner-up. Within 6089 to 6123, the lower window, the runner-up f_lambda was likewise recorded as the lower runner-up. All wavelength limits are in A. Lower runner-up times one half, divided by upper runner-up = 0.517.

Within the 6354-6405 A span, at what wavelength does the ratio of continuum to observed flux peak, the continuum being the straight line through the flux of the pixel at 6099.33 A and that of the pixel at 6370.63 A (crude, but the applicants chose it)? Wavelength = 6363.30 A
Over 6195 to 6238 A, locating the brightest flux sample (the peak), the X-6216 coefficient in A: 6198.44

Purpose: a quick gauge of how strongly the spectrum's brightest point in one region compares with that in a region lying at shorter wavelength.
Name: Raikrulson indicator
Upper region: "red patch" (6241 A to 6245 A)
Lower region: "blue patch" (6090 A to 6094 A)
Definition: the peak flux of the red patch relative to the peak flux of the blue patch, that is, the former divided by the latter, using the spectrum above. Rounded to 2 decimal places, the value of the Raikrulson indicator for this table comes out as 0.97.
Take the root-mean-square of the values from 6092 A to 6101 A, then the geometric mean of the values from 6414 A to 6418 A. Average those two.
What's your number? 14.25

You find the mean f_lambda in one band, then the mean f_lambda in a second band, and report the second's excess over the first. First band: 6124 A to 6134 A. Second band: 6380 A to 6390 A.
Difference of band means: 1.4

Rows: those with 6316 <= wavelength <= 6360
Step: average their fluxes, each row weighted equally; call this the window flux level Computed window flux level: 14.2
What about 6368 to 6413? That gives 14.6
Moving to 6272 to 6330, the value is 14.5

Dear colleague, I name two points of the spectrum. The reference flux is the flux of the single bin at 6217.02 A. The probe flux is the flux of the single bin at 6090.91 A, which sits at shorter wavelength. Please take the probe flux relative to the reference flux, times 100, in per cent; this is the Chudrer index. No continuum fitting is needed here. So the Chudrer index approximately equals 107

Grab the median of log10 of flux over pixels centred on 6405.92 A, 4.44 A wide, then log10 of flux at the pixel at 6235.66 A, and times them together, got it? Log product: 1.33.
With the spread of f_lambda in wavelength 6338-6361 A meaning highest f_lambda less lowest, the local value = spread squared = 1.02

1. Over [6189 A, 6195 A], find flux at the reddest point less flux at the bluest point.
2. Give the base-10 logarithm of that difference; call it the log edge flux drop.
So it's -0.9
